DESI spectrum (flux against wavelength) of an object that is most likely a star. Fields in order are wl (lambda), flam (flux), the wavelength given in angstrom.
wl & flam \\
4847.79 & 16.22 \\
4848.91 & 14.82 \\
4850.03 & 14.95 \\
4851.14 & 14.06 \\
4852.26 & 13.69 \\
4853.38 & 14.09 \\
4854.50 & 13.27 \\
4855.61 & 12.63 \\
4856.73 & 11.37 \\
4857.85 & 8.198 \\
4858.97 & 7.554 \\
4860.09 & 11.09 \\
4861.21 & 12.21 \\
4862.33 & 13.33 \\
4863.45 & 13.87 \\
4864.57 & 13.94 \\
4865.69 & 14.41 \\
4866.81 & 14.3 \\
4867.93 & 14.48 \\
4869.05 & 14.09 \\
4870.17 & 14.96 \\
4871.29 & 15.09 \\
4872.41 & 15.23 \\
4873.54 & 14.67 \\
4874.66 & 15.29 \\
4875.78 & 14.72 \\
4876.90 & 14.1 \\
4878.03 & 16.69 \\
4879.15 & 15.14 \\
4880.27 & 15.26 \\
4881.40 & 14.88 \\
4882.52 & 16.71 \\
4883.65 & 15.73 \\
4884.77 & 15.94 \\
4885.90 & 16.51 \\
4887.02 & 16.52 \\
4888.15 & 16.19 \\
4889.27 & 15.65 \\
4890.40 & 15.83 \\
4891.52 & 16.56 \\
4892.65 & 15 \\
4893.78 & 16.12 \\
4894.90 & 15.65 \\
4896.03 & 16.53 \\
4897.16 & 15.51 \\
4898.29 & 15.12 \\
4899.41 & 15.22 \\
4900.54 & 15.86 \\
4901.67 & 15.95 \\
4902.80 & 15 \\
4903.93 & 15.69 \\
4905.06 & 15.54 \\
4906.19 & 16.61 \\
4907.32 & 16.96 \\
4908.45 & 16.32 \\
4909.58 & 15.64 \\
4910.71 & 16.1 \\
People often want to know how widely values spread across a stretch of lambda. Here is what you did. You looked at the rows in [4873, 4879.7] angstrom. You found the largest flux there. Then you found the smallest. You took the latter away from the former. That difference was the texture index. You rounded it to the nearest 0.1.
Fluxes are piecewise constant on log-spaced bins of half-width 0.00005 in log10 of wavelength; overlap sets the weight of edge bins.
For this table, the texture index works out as 2.6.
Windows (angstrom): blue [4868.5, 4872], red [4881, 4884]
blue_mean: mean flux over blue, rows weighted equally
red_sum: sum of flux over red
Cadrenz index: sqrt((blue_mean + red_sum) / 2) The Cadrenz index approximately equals 5.57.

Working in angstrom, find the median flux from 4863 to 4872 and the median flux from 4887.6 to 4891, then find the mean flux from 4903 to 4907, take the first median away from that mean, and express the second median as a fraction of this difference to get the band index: 10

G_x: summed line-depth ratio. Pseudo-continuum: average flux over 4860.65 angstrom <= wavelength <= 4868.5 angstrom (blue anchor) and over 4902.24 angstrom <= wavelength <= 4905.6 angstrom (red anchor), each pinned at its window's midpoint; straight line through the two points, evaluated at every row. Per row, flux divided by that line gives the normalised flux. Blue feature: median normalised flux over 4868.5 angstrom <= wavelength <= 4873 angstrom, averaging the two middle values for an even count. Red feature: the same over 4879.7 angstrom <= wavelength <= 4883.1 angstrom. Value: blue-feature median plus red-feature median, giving 2.13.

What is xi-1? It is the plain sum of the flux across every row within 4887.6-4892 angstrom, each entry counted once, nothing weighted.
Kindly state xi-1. 64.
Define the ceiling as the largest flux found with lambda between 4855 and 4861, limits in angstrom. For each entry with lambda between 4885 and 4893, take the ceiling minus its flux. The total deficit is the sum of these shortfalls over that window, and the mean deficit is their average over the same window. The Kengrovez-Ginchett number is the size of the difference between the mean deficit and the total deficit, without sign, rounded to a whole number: 20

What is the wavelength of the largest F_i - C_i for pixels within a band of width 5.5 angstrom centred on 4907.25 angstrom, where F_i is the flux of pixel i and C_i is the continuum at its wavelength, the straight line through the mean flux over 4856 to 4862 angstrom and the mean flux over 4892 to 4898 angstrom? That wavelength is 4907.32 angstrom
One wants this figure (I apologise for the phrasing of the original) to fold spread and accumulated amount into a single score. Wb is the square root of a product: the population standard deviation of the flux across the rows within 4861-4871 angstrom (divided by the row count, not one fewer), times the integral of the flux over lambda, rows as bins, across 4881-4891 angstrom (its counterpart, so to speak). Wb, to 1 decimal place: 11.0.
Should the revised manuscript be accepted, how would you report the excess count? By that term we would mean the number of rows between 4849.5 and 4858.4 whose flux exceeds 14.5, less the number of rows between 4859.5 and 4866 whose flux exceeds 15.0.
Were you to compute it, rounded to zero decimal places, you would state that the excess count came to 1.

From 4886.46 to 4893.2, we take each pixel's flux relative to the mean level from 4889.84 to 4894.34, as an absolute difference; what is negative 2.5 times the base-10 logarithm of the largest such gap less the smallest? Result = 0.20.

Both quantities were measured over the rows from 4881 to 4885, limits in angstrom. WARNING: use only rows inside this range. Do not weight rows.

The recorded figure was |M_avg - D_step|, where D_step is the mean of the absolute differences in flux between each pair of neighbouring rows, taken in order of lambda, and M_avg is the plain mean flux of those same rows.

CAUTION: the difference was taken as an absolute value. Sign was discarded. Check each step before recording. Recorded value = 14.8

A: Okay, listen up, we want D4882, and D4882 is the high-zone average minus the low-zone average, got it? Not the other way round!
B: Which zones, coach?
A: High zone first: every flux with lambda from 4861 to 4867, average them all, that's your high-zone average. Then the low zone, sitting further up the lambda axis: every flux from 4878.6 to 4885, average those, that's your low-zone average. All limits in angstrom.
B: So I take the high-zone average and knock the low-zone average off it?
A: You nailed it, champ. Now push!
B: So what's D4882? -1.9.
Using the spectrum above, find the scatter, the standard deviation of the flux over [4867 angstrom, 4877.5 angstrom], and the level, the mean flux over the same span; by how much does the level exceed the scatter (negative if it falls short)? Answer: 14.3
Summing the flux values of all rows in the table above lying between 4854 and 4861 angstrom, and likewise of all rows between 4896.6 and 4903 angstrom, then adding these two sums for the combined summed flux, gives 157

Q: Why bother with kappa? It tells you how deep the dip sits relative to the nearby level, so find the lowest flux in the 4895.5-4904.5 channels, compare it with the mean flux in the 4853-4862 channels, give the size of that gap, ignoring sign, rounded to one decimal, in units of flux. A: 3.7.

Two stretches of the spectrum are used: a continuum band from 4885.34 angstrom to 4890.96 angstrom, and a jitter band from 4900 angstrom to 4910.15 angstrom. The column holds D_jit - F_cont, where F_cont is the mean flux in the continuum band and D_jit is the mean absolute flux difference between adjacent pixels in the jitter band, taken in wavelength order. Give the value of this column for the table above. -15.6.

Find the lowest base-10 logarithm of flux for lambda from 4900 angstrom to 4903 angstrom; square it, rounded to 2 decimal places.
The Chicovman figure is 1.38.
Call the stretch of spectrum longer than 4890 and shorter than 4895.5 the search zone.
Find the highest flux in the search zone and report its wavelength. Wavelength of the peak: 4891.52 angstrom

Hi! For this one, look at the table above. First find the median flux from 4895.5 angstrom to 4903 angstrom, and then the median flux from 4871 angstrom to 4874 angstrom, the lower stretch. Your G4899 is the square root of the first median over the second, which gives 1.01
